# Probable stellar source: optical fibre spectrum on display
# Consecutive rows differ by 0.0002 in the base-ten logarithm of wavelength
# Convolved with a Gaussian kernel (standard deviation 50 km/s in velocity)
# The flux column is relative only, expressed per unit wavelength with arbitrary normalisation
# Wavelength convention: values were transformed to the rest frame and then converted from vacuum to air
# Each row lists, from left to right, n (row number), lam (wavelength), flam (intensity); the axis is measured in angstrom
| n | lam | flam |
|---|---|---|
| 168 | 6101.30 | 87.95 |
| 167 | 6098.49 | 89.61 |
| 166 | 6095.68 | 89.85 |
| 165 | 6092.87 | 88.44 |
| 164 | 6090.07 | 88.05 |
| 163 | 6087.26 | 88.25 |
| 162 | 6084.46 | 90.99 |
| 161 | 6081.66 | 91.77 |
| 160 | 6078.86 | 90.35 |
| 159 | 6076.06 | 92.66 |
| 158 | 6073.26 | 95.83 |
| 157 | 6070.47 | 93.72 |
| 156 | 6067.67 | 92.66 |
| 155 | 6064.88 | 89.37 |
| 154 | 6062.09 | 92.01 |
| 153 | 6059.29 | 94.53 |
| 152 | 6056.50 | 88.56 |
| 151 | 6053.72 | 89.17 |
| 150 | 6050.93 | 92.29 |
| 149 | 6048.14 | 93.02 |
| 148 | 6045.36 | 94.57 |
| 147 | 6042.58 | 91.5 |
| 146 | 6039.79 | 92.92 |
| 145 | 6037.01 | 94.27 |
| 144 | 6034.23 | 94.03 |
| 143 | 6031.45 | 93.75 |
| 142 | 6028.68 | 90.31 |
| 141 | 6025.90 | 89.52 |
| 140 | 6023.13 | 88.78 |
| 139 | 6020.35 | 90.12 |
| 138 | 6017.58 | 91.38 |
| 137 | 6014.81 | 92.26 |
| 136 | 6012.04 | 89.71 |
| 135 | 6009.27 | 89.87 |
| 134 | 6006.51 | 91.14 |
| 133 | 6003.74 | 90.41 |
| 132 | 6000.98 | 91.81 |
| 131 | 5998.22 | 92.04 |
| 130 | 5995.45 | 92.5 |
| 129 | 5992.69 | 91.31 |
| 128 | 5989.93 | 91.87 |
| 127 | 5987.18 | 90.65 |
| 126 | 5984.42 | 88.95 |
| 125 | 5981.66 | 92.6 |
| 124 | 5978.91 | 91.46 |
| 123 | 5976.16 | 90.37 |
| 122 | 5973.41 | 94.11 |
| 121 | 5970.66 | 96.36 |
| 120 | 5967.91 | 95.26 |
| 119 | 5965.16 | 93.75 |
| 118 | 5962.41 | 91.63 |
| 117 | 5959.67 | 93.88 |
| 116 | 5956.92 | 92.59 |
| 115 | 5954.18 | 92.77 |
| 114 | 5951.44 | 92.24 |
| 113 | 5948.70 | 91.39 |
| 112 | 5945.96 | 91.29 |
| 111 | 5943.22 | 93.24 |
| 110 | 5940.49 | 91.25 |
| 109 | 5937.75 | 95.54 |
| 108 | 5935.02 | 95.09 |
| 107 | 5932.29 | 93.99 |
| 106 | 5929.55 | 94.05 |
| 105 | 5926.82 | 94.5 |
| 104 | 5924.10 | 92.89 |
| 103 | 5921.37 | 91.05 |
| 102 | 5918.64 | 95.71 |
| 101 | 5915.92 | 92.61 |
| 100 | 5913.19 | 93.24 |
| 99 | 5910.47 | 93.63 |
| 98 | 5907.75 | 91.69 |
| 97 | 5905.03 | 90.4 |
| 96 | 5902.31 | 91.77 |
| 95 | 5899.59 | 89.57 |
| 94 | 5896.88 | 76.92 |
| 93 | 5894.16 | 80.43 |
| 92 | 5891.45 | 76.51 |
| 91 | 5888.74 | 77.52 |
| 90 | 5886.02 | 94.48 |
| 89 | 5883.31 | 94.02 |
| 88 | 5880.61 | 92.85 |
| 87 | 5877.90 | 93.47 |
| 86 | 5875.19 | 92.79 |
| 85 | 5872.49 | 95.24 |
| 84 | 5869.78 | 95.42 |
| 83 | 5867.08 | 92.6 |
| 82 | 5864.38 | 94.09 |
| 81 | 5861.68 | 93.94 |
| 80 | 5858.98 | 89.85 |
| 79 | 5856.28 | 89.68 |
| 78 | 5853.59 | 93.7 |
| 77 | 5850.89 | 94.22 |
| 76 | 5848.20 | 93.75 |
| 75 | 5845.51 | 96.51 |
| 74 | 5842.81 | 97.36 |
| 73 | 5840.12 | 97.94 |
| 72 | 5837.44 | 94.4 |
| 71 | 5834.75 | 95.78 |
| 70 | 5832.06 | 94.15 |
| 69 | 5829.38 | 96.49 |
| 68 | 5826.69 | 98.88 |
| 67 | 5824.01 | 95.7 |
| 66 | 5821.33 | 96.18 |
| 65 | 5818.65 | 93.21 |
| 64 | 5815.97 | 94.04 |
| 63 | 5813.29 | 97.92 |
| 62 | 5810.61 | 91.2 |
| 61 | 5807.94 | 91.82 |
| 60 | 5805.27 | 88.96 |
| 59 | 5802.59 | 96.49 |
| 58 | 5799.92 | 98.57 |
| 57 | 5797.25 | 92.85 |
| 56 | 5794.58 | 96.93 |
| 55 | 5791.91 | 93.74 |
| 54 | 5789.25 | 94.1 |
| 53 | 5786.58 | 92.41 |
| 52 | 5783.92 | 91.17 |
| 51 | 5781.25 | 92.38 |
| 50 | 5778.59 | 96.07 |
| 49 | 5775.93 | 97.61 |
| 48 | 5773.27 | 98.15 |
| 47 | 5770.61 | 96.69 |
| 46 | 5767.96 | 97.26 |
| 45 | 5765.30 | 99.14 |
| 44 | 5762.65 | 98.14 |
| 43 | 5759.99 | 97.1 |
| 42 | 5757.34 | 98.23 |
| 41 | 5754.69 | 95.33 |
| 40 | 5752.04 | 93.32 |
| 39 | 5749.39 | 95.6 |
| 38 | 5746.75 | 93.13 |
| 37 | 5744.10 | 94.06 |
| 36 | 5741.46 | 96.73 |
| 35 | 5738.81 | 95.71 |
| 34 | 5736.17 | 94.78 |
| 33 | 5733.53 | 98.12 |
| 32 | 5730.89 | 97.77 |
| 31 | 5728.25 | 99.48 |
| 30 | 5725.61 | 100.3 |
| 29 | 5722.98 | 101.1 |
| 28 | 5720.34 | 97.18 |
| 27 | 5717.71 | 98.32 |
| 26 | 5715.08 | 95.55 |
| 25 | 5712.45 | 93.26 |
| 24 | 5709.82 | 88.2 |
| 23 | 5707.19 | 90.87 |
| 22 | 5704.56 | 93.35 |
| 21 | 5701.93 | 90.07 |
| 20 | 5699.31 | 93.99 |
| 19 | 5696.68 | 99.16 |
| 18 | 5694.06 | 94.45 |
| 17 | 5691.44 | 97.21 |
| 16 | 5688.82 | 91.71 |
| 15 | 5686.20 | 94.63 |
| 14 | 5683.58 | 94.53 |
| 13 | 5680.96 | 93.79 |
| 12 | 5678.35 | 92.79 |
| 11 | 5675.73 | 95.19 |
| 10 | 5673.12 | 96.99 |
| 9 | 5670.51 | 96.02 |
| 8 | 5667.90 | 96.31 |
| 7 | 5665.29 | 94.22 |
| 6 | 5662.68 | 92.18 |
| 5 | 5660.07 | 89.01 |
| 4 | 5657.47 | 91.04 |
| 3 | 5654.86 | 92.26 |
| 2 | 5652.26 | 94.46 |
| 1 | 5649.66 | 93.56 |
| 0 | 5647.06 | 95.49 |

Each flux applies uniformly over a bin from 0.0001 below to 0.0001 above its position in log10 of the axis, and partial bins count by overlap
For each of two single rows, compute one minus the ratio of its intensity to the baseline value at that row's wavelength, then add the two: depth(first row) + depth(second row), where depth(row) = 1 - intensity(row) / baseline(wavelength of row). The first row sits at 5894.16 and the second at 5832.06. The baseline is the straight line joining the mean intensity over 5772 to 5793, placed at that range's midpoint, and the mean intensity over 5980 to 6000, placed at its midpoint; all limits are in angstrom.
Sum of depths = 0.13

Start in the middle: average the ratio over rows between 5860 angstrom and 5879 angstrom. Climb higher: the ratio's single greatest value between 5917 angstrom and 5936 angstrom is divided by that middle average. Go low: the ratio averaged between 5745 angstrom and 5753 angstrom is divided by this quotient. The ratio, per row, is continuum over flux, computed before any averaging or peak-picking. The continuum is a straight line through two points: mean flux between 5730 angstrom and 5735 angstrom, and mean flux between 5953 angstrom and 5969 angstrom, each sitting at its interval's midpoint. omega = 1.02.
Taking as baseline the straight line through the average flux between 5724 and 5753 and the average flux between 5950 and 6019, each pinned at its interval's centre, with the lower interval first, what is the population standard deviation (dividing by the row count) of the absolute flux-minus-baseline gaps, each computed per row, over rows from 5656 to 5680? 2.61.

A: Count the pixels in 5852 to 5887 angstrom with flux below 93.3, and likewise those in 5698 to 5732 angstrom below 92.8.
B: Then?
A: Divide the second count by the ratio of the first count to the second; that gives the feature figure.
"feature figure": 1.8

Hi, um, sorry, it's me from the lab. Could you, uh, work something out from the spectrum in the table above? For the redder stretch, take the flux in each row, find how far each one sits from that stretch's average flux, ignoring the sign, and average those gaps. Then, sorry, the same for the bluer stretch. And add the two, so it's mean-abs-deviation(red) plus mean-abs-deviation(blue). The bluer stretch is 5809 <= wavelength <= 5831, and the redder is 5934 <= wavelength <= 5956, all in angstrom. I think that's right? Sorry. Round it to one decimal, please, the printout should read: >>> 3.3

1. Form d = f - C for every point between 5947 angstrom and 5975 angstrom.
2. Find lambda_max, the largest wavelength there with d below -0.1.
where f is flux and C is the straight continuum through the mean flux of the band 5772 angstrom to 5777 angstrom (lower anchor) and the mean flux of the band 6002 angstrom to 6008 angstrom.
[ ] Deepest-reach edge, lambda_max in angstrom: 5962.41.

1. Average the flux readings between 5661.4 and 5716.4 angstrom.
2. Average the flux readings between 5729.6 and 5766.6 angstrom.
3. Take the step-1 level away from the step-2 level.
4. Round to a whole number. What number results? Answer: 2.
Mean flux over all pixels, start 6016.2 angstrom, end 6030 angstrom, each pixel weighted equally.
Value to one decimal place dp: 90.0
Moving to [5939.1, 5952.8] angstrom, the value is 91.9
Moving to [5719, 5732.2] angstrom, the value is 99.2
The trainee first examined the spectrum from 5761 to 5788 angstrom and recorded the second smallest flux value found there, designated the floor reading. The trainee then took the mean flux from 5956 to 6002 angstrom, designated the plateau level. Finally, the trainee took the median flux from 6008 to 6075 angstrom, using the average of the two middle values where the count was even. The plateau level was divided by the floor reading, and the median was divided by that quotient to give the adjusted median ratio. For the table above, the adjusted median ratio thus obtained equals 92.1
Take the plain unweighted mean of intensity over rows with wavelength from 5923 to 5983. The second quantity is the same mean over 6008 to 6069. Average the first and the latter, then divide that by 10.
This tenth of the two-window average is 9.24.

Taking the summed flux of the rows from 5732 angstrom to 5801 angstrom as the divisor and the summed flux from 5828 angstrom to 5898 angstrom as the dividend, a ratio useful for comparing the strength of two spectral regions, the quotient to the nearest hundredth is 0.96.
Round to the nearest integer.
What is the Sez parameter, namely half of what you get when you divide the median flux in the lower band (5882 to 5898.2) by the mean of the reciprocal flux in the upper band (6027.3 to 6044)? 3663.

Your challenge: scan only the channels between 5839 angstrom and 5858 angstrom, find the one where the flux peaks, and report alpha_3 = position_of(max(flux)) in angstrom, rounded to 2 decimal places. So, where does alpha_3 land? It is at 5840.12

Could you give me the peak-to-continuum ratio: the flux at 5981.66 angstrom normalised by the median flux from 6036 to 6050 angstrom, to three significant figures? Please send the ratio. 0.995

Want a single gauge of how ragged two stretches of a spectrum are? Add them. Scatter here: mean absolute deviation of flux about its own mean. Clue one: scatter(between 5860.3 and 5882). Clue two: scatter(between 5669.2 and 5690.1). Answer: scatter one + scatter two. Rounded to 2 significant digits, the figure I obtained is 2.1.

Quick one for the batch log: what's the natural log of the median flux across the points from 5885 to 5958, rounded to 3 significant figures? 4.53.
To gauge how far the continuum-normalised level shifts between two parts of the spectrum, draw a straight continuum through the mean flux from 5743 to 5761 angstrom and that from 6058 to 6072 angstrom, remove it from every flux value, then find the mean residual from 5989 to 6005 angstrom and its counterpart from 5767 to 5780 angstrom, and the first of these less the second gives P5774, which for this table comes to -3.5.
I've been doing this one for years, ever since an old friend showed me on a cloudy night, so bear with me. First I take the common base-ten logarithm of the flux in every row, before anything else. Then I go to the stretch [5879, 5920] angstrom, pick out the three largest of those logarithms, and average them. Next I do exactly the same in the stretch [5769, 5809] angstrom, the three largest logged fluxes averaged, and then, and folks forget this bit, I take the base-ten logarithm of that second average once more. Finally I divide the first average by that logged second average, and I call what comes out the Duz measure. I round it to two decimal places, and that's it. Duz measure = 6.61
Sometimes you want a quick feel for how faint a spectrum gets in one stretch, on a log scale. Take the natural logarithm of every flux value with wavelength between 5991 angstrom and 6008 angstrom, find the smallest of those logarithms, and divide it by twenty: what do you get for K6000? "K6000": 0.225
